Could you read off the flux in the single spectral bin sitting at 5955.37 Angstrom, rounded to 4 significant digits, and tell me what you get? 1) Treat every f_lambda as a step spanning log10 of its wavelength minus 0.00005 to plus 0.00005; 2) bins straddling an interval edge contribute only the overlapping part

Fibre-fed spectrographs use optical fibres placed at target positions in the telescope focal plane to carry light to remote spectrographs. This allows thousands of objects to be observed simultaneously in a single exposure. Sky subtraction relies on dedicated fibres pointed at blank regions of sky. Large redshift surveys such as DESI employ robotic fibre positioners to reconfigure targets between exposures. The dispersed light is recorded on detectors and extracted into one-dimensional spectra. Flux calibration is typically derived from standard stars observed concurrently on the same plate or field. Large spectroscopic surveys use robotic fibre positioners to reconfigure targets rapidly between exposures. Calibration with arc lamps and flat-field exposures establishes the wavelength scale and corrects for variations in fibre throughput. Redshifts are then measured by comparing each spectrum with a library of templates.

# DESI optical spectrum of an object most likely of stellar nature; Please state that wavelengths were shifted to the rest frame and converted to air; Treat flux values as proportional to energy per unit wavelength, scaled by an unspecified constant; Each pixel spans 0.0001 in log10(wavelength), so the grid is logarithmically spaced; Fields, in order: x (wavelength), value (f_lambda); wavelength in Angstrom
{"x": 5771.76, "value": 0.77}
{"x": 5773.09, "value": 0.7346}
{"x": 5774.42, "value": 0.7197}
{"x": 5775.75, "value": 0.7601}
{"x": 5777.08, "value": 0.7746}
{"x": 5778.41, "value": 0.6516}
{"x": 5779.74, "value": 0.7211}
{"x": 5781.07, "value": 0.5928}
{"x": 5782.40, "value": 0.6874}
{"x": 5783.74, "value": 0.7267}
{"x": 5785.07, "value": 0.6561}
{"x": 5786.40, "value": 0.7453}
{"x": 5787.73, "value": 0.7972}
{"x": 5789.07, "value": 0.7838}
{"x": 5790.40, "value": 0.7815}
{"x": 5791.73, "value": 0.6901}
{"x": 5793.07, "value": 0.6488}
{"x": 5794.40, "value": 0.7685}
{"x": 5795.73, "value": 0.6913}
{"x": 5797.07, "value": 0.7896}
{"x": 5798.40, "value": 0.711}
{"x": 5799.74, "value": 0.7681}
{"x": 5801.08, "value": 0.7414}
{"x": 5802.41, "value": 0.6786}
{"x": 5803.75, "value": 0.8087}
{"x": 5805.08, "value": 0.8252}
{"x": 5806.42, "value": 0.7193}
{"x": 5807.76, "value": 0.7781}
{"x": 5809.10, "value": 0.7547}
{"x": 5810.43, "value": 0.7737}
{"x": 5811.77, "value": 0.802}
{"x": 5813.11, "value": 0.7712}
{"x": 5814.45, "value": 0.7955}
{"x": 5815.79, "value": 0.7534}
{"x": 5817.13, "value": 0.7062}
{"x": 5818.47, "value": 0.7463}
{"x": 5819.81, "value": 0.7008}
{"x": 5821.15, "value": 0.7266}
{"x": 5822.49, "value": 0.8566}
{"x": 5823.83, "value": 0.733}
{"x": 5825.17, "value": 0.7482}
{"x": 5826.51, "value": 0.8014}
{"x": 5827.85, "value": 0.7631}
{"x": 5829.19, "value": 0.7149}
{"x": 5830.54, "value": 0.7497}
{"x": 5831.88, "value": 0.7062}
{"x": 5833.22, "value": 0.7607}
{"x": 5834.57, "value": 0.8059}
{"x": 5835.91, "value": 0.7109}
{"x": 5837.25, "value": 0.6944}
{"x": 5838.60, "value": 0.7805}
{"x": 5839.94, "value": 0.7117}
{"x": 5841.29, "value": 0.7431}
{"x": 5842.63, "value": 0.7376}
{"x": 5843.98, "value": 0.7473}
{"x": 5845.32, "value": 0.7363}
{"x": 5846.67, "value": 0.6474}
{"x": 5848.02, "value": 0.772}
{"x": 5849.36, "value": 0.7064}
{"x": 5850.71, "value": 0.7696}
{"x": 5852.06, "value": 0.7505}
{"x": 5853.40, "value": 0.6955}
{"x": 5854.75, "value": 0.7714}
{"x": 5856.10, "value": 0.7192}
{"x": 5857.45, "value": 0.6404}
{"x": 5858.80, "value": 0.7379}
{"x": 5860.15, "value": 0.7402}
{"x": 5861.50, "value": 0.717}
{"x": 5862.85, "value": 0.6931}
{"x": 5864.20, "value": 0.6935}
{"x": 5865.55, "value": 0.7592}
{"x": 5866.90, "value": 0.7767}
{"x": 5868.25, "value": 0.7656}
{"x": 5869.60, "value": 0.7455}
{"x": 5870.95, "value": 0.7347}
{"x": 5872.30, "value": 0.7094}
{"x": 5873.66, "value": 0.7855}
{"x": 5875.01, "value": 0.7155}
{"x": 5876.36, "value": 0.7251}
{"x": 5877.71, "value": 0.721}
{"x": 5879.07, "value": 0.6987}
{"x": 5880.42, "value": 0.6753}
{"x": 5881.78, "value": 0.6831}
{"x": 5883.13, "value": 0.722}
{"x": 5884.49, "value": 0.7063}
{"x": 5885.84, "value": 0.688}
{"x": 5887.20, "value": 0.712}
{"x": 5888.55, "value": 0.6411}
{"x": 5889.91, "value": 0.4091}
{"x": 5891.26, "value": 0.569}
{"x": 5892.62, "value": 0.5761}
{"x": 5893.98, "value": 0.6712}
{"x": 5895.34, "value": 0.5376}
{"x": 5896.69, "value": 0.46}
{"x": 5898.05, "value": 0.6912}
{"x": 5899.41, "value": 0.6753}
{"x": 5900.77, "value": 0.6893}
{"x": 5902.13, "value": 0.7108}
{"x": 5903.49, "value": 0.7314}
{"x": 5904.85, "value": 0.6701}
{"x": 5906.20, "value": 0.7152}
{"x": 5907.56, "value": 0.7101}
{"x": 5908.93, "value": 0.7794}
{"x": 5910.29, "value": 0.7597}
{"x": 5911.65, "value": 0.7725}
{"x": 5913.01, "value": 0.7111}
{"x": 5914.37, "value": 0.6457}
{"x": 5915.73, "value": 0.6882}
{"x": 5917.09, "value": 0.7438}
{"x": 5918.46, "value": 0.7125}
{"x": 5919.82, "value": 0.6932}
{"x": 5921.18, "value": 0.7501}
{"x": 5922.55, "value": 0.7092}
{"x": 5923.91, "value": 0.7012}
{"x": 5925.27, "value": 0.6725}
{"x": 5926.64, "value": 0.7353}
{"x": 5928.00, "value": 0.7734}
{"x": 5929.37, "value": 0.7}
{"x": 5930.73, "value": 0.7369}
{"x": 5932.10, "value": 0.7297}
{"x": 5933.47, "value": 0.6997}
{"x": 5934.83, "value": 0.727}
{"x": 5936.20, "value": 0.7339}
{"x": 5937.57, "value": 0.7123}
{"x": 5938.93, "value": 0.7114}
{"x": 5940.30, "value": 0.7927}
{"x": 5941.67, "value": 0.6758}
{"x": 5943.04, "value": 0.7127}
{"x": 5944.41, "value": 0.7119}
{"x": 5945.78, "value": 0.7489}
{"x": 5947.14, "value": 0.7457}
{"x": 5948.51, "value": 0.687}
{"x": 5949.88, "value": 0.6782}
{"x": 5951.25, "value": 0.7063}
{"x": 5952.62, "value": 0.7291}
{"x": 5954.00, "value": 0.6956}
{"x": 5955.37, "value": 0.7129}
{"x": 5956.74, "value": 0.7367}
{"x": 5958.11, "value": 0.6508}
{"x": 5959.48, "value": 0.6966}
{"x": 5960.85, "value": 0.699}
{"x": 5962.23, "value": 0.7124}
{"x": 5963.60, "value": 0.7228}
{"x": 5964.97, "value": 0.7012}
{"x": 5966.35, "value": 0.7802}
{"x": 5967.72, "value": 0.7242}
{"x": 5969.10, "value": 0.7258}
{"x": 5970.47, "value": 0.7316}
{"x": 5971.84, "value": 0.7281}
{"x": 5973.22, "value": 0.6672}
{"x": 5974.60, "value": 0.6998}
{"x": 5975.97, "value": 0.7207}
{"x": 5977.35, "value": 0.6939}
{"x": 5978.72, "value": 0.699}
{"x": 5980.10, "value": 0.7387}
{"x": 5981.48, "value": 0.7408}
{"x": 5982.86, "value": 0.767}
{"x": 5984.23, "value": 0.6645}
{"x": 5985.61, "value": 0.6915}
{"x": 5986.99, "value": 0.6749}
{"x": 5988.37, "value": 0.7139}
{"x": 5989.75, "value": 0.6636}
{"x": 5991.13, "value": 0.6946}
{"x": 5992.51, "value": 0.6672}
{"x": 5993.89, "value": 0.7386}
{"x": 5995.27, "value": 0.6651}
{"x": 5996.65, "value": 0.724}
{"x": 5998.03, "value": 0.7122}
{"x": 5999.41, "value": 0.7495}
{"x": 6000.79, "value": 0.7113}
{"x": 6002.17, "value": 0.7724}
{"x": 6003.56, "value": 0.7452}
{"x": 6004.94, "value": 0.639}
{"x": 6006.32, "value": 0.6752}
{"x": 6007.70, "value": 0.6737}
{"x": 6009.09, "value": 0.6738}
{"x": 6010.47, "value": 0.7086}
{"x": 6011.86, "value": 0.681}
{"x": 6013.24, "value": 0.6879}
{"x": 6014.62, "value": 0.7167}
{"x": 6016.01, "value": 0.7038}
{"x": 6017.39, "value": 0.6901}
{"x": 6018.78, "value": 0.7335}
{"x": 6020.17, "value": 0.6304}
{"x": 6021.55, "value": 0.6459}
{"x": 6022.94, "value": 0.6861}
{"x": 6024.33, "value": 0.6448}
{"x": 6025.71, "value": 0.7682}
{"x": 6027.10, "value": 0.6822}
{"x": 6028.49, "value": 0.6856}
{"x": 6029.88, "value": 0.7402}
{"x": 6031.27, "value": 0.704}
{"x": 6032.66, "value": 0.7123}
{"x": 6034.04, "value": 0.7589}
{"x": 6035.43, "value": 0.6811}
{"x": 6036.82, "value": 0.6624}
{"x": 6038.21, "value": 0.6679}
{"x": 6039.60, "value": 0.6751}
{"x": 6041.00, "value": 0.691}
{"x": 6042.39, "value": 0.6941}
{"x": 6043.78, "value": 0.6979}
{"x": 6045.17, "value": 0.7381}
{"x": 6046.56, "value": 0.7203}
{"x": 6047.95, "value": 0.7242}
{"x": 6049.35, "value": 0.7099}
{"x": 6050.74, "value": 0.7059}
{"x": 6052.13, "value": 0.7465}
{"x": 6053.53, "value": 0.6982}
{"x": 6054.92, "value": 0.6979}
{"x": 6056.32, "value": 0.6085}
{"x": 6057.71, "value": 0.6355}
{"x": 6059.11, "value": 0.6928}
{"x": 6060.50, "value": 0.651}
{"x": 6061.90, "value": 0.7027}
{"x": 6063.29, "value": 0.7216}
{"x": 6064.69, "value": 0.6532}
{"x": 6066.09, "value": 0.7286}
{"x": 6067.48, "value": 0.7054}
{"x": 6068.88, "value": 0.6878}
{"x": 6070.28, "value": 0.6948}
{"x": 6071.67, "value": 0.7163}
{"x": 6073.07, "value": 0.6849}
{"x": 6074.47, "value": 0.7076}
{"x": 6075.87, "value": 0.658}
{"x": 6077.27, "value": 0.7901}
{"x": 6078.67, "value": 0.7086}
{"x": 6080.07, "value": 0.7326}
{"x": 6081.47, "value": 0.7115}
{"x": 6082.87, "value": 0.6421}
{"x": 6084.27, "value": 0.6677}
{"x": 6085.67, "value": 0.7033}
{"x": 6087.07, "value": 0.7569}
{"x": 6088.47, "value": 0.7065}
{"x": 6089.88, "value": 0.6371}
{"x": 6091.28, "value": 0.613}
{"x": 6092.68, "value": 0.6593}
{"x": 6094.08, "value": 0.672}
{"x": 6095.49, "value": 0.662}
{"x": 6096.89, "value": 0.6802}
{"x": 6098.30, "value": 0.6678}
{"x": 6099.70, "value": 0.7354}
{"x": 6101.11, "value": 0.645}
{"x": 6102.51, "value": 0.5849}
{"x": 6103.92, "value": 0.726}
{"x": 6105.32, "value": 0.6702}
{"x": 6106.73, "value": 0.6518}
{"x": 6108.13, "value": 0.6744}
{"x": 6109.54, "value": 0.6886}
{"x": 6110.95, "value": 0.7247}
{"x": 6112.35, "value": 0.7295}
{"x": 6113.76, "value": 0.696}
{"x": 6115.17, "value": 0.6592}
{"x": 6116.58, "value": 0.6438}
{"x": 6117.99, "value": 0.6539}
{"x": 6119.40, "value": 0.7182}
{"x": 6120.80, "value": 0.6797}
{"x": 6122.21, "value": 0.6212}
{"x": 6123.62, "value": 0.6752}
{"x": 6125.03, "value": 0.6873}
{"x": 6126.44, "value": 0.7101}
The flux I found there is 0.7129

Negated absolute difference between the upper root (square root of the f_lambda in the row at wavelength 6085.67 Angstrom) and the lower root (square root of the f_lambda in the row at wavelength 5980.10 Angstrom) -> -0.021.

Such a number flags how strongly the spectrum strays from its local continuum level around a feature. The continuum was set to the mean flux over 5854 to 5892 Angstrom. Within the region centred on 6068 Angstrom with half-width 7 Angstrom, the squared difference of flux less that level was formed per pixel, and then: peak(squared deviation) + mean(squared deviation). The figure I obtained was 0.0028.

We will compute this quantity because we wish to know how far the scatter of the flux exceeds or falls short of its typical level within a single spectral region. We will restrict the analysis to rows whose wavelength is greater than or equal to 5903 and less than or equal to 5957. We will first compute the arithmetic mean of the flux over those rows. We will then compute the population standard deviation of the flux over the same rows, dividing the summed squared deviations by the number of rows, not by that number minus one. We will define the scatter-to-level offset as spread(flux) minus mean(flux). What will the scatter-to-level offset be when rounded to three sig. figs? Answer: -0.687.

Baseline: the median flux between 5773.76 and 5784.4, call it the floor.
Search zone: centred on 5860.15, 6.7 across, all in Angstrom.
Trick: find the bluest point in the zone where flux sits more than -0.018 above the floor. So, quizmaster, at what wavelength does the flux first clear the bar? 5858.80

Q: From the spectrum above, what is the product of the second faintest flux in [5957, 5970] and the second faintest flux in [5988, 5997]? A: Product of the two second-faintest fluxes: 0.463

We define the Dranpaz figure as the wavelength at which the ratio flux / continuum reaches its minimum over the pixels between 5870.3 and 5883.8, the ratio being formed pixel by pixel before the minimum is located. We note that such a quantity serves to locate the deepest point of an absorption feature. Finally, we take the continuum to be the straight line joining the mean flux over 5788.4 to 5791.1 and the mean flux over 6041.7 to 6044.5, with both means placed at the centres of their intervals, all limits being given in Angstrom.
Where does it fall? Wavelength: 5880.42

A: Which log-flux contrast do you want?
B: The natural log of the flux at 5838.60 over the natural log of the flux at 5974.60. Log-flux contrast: 0.7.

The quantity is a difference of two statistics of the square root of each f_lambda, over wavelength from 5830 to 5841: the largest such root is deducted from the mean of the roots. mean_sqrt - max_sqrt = -0.038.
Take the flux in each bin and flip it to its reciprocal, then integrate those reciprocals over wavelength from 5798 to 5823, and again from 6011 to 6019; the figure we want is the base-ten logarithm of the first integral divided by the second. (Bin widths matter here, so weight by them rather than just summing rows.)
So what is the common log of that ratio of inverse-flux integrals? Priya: 0.5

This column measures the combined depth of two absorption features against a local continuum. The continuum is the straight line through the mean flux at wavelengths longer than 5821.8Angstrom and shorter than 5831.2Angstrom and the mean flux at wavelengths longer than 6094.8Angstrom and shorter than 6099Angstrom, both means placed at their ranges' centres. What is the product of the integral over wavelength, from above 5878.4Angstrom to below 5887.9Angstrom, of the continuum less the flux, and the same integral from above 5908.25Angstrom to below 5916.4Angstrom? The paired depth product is 0.037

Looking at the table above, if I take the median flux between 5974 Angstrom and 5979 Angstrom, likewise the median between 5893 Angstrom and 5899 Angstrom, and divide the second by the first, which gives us 0.86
